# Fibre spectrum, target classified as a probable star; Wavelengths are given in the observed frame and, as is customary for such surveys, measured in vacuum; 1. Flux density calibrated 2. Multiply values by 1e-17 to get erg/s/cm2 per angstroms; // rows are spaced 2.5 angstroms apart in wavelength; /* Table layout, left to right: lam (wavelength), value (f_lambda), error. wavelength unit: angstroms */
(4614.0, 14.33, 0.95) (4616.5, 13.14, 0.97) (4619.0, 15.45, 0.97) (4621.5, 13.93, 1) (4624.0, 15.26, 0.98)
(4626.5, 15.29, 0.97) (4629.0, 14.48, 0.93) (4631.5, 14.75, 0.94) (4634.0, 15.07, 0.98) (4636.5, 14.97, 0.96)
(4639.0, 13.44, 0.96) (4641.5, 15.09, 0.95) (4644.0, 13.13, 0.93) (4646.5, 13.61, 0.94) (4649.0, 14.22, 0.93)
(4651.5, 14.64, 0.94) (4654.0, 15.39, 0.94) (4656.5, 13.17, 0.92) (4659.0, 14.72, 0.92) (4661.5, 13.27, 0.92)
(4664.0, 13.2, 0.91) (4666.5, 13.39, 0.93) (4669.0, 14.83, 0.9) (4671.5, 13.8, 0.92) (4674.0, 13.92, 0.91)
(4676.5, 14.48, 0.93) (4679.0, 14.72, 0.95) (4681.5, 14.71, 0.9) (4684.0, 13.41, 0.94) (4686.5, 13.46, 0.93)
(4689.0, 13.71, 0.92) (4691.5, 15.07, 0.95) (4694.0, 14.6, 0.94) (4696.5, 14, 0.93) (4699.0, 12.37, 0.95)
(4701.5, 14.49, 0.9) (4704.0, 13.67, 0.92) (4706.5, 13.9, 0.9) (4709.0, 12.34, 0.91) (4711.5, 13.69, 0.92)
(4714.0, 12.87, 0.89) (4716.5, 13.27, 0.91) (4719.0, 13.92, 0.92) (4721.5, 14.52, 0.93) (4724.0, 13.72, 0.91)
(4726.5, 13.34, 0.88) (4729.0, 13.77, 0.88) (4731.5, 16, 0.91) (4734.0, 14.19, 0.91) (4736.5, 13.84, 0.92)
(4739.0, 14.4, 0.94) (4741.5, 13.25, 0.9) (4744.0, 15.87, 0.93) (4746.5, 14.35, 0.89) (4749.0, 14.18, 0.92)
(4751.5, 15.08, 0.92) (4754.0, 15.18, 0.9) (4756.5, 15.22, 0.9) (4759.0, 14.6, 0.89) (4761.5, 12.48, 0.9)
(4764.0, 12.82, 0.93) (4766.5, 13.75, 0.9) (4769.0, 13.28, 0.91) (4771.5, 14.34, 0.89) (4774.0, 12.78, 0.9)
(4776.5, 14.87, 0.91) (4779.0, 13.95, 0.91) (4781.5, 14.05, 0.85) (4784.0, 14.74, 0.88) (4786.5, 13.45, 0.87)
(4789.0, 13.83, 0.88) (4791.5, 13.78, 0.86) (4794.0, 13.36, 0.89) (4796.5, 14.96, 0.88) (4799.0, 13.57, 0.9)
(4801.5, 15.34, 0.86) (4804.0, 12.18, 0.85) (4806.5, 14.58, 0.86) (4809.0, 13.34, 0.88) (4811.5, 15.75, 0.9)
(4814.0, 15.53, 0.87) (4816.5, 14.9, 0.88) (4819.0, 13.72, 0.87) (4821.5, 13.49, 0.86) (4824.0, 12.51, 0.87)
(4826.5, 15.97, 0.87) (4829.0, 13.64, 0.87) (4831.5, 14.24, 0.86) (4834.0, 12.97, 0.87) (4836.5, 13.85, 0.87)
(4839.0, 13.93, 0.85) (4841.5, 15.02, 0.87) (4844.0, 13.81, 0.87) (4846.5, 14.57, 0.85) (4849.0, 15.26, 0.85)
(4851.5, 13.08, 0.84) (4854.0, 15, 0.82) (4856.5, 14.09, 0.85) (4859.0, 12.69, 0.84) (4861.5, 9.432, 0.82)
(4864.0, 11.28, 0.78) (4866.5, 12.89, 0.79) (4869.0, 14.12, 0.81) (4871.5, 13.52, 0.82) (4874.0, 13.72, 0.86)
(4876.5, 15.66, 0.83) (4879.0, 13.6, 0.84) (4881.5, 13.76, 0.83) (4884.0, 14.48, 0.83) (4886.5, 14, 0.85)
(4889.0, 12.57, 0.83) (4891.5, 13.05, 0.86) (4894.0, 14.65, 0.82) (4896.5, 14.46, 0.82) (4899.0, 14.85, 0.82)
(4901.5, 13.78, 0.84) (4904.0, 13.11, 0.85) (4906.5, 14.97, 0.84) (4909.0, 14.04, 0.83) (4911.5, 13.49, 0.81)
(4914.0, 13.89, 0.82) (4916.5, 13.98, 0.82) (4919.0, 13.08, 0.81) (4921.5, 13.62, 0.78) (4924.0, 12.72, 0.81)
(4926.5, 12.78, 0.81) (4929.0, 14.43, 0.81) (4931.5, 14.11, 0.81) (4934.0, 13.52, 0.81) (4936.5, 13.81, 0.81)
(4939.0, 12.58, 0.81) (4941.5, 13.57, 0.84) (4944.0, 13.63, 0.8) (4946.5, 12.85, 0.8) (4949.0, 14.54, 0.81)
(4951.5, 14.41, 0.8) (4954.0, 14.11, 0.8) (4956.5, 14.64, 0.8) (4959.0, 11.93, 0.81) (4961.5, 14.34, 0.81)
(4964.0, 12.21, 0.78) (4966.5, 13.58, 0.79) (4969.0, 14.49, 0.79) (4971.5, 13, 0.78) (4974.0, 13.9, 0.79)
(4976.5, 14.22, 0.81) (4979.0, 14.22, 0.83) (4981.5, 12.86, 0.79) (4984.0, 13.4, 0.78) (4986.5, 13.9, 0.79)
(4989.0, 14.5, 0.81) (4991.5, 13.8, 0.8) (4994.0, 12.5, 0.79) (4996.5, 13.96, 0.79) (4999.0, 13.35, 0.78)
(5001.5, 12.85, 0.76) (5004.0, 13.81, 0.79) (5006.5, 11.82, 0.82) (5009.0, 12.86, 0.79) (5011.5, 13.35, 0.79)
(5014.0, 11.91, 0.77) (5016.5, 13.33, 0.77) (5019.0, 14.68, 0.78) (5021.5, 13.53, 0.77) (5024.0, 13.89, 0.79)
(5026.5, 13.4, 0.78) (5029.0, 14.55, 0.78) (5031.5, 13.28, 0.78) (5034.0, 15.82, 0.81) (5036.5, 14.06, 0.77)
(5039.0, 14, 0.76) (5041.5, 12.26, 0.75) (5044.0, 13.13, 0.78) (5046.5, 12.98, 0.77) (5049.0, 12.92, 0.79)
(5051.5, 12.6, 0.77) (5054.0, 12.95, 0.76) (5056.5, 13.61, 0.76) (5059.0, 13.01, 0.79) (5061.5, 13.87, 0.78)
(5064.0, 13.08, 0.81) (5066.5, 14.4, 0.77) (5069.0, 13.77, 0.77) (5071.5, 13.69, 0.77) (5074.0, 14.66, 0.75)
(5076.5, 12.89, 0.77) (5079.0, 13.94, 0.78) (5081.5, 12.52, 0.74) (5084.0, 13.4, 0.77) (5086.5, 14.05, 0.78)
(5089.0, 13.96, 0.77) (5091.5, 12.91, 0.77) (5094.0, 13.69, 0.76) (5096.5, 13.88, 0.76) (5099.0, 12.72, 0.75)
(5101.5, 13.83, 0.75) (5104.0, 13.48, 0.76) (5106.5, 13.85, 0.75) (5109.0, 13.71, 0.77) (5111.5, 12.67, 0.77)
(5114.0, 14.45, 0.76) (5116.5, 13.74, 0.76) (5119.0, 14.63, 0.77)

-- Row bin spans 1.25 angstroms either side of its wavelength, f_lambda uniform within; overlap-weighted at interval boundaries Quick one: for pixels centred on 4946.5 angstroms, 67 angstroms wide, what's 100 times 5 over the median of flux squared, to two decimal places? 2.62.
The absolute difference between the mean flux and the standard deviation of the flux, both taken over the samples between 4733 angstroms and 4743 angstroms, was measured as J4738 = 13.5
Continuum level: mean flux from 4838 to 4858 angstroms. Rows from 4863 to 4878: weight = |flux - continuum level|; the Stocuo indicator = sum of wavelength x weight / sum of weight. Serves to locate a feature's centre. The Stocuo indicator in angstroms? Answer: 4868.5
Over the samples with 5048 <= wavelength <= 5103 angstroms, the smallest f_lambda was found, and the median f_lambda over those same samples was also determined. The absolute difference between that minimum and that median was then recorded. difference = 1.13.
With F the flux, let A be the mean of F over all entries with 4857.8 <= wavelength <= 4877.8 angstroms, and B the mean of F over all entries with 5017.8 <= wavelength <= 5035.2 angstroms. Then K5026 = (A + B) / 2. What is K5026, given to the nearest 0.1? 13.5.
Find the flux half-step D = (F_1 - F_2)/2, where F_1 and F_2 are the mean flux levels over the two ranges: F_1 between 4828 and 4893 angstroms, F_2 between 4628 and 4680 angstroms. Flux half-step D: -0.29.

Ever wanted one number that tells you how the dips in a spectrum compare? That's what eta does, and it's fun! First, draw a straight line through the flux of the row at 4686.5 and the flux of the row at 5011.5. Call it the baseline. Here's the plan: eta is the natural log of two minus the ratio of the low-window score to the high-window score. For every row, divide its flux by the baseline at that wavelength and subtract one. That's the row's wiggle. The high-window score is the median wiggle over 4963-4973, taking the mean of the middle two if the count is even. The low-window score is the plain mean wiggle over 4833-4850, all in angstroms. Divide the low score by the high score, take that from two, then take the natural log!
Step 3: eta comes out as 2.5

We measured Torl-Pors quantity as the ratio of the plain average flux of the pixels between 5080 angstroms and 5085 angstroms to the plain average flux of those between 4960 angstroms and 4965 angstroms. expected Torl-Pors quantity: 0.98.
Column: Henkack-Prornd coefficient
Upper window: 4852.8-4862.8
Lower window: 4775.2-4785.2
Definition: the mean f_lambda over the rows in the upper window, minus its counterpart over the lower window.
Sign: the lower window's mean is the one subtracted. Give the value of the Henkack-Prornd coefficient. -1.6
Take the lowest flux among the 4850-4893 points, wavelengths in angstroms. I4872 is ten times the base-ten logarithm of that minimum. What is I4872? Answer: 9.7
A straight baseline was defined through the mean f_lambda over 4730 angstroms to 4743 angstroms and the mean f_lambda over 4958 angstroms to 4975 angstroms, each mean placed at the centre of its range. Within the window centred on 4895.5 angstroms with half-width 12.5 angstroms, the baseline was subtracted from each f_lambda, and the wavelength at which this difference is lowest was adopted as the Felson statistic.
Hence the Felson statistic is 4889.0 angstroms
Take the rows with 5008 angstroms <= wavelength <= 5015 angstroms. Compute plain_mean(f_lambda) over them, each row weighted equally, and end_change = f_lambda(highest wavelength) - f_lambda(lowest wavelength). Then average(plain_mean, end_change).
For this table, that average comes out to 5.9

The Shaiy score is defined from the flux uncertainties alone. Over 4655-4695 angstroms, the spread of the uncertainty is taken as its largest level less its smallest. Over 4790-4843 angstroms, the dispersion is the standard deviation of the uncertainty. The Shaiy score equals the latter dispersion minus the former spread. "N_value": -0.04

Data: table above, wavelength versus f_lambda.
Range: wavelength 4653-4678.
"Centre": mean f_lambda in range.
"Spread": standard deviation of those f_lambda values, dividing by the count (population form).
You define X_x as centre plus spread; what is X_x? 14.8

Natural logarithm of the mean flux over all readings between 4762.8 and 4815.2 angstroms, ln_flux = 2.64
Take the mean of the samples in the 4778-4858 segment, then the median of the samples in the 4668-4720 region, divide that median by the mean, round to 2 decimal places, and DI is 0.98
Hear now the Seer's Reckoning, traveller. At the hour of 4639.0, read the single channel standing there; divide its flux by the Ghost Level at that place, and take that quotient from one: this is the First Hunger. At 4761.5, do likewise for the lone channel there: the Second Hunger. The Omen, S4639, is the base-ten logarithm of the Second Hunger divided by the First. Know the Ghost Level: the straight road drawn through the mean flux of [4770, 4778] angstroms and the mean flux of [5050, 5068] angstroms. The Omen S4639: 0.3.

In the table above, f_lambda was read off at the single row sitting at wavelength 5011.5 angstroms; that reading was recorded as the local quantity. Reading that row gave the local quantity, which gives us 13.35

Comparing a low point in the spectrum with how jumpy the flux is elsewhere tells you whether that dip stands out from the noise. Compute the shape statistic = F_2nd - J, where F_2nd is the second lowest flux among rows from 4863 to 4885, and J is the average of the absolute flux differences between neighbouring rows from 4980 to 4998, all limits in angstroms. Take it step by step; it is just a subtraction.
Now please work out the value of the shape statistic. 12.0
